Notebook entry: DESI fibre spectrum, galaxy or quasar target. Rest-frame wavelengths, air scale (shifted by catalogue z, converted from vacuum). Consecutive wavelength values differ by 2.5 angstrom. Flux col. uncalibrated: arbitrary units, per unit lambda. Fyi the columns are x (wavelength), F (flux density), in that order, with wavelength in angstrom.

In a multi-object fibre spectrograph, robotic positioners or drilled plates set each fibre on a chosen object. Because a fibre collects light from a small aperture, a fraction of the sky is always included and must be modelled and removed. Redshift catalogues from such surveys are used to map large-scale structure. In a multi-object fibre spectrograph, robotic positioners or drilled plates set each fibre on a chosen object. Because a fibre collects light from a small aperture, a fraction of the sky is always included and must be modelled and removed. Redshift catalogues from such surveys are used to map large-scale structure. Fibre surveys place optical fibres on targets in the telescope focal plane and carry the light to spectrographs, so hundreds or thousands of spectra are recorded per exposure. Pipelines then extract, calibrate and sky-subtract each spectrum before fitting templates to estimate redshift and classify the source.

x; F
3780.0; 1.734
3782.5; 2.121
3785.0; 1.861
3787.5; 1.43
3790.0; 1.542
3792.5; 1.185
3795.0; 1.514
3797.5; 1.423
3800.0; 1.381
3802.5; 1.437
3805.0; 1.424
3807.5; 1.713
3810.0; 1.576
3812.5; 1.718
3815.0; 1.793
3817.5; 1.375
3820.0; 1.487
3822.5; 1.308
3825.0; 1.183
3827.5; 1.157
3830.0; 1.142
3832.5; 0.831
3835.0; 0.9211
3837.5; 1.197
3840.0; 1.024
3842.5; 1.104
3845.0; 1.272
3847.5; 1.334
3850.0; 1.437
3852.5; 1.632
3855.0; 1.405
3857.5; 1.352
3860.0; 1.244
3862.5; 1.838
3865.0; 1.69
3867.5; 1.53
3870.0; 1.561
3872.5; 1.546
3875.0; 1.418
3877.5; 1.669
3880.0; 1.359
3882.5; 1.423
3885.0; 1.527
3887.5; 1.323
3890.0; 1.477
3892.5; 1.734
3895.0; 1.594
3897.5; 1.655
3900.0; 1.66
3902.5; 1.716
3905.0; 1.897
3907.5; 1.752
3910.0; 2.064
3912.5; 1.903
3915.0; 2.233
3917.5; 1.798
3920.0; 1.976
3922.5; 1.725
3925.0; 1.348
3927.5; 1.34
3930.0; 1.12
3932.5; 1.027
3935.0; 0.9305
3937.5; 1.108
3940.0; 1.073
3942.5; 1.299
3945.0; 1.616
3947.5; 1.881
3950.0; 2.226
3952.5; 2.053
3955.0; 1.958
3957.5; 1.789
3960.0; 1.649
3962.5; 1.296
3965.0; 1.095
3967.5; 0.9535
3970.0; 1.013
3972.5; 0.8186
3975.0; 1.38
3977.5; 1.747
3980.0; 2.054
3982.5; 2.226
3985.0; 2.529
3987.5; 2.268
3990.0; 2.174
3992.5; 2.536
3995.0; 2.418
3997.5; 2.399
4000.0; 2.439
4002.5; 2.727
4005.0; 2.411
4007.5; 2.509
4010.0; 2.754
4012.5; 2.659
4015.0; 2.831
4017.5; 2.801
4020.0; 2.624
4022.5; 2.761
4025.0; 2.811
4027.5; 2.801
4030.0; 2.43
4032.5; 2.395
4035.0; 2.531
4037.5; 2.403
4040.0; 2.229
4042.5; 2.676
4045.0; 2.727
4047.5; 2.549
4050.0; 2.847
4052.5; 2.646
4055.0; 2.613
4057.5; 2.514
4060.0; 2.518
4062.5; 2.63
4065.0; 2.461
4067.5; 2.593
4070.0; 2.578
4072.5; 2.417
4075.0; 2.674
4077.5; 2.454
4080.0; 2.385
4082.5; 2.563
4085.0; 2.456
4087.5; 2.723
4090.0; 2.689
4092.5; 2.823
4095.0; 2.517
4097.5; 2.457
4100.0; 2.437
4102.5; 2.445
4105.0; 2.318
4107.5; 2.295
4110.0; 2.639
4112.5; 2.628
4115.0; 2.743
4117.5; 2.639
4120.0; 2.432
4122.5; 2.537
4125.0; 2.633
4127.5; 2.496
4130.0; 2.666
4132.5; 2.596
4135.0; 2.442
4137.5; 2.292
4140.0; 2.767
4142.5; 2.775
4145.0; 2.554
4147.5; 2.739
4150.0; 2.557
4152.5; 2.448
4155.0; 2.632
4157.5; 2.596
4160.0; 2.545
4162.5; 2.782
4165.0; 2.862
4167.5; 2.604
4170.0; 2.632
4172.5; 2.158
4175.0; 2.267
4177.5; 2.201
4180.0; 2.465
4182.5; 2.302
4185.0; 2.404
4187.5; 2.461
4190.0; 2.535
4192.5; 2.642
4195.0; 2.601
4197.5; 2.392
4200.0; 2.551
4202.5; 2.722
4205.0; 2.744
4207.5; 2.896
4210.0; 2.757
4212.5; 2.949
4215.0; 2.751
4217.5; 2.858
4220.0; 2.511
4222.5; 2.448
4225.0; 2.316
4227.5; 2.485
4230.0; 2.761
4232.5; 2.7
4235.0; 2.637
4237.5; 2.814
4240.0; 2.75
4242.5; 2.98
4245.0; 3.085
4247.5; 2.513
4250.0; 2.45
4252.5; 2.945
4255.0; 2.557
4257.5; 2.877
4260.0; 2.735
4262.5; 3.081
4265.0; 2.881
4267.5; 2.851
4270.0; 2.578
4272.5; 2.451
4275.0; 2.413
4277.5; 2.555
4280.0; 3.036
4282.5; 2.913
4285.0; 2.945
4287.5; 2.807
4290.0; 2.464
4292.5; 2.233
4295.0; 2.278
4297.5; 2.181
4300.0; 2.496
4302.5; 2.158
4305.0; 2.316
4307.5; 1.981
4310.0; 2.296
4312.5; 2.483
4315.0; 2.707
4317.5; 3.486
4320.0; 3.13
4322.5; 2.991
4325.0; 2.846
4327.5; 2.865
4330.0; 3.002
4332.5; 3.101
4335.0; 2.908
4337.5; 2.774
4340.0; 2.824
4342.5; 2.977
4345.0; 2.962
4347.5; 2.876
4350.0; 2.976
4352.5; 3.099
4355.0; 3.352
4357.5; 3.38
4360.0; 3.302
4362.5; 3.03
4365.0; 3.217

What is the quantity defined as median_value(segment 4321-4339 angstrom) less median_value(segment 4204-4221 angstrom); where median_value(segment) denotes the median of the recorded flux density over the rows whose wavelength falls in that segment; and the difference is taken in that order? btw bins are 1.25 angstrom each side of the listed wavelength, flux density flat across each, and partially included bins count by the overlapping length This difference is 0.2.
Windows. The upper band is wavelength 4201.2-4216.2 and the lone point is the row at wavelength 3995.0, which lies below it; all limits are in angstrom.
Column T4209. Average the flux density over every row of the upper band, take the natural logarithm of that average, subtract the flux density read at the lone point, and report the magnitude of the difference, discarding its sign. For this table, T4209 1.39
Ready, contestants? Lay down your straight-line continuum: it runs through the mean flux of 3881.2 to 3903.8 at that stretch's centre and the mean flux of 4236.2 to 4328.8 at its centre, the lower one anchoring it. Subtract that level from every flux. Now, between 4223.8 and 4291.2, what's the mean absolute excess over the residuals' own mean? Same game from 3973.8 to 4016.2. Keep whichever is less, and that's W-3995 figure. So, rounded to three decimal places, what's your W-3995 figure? 0.188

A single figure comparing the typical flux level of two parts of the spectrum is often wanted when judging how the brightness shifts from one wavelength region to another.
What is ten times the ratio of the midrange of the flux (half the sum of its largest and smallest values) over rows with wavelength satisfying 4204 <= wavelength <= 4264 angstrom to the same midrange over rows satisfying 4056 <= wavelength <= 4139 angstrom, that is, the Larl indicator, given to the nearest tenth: 10.6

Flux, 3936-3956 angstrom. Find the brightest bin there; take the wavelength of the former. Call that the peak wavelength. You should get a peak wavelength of 3950.0 angstrom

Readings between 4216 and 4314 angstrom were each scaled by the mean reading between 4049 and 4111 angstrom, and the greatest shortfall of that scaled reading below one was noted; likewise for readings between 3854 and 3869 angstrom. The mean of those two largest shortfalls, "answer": 0.37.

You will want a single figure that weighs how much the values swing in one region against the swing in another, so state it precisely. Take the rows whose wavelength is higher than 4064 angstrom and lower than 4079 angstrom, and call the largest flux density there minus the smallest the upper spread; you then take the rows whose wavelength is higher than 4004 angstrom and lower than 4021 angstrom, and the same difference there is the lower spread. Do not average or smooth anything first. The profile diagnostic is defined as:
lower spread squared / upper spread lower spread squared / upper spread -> 0.7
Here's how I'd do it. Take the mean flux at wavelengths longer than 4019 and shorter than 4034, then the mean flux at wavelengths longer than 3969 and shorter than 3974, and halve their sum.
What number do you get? 1.8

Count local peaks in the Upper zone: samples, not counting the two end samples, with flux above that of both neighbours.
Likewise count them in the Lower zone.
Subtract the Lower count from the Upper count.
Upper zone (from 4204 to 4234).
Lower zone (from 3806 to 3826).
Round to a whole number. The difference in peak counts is 2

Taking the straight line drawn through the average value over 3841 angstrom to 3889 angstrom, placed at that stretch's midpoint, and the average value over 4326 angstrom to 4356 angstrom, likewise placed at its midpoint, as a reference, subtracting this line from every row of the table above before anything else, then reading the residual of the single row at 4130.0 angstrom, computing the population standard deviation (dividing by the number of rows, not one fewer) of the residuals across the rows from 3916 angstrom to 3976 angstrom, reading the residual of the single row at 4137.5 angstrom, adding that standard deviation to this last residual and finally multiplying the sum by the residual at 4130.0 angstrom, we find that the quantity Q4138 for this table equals 0.14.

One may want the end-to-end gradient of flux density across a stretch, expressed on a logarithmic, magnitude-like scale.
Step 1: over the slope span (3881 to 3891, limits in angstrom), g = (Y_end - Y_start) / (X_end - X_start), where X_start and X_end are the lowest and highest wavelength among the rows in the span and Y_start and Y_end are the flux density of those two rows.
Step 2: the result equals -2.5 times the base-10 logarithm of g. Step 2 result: 5.4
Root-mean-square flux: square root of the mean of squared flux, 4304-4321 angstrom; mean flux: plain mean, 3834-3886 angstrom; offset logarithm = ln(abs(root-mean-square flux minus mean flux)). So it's 0.24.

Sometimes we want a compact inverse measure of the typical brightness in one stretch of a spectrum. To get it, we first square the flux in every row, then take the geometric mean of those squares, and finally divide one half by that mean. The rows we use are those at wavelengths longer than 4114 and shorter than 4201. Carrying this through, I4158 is 0.078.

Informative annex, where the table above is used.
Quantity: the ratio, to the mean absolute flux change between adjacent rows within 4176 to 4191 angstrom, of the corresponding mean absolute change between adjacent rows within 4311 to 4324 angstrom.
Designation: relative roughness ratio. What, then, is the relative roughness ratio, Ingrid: 2.84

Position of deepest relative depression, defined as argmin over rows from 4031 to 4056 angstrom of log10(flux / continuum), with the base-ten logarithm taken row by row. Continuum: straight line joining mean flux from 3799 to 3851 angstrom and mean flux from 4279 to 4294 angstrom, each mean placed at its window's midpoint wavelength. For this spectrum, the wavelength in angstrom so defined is 4040.0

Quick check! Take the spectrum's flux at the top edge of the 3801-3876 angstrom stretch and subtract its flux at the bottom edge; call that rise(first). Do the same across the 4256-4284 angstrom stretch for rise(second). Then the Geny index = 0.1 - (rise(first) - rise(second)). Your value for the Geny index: 0.2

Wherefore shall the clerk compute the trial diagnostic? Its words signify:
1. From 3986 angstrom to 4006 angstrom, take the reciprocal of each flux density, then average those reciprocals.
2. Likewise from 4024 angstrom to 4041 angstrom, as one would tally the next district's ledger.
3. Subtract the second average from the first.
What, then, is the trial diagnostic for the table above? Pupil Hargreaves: 0.014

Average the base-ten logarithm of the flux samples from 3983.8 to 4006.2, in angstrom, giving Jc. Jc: 0.39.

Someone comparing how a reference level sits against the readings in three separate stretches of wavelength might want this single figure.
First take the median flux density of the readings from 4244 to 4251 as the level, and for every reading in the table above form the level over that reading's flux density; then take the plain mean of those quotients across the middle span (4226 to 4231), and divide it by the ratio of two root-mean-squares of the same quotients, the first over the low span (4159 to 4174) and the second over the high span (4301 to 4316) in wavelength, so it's 1.1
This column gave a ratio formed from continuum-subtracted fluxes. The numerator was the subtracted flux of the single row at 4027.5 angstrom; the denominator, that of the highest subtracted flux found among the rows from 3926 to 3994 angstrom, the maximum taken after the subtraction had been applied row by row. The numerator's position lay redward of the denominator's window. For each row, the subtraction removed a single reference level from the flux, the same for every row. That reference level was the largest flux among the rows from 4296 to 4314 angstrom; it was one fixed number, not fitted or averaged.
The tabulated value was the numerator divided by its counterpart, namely 7.6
